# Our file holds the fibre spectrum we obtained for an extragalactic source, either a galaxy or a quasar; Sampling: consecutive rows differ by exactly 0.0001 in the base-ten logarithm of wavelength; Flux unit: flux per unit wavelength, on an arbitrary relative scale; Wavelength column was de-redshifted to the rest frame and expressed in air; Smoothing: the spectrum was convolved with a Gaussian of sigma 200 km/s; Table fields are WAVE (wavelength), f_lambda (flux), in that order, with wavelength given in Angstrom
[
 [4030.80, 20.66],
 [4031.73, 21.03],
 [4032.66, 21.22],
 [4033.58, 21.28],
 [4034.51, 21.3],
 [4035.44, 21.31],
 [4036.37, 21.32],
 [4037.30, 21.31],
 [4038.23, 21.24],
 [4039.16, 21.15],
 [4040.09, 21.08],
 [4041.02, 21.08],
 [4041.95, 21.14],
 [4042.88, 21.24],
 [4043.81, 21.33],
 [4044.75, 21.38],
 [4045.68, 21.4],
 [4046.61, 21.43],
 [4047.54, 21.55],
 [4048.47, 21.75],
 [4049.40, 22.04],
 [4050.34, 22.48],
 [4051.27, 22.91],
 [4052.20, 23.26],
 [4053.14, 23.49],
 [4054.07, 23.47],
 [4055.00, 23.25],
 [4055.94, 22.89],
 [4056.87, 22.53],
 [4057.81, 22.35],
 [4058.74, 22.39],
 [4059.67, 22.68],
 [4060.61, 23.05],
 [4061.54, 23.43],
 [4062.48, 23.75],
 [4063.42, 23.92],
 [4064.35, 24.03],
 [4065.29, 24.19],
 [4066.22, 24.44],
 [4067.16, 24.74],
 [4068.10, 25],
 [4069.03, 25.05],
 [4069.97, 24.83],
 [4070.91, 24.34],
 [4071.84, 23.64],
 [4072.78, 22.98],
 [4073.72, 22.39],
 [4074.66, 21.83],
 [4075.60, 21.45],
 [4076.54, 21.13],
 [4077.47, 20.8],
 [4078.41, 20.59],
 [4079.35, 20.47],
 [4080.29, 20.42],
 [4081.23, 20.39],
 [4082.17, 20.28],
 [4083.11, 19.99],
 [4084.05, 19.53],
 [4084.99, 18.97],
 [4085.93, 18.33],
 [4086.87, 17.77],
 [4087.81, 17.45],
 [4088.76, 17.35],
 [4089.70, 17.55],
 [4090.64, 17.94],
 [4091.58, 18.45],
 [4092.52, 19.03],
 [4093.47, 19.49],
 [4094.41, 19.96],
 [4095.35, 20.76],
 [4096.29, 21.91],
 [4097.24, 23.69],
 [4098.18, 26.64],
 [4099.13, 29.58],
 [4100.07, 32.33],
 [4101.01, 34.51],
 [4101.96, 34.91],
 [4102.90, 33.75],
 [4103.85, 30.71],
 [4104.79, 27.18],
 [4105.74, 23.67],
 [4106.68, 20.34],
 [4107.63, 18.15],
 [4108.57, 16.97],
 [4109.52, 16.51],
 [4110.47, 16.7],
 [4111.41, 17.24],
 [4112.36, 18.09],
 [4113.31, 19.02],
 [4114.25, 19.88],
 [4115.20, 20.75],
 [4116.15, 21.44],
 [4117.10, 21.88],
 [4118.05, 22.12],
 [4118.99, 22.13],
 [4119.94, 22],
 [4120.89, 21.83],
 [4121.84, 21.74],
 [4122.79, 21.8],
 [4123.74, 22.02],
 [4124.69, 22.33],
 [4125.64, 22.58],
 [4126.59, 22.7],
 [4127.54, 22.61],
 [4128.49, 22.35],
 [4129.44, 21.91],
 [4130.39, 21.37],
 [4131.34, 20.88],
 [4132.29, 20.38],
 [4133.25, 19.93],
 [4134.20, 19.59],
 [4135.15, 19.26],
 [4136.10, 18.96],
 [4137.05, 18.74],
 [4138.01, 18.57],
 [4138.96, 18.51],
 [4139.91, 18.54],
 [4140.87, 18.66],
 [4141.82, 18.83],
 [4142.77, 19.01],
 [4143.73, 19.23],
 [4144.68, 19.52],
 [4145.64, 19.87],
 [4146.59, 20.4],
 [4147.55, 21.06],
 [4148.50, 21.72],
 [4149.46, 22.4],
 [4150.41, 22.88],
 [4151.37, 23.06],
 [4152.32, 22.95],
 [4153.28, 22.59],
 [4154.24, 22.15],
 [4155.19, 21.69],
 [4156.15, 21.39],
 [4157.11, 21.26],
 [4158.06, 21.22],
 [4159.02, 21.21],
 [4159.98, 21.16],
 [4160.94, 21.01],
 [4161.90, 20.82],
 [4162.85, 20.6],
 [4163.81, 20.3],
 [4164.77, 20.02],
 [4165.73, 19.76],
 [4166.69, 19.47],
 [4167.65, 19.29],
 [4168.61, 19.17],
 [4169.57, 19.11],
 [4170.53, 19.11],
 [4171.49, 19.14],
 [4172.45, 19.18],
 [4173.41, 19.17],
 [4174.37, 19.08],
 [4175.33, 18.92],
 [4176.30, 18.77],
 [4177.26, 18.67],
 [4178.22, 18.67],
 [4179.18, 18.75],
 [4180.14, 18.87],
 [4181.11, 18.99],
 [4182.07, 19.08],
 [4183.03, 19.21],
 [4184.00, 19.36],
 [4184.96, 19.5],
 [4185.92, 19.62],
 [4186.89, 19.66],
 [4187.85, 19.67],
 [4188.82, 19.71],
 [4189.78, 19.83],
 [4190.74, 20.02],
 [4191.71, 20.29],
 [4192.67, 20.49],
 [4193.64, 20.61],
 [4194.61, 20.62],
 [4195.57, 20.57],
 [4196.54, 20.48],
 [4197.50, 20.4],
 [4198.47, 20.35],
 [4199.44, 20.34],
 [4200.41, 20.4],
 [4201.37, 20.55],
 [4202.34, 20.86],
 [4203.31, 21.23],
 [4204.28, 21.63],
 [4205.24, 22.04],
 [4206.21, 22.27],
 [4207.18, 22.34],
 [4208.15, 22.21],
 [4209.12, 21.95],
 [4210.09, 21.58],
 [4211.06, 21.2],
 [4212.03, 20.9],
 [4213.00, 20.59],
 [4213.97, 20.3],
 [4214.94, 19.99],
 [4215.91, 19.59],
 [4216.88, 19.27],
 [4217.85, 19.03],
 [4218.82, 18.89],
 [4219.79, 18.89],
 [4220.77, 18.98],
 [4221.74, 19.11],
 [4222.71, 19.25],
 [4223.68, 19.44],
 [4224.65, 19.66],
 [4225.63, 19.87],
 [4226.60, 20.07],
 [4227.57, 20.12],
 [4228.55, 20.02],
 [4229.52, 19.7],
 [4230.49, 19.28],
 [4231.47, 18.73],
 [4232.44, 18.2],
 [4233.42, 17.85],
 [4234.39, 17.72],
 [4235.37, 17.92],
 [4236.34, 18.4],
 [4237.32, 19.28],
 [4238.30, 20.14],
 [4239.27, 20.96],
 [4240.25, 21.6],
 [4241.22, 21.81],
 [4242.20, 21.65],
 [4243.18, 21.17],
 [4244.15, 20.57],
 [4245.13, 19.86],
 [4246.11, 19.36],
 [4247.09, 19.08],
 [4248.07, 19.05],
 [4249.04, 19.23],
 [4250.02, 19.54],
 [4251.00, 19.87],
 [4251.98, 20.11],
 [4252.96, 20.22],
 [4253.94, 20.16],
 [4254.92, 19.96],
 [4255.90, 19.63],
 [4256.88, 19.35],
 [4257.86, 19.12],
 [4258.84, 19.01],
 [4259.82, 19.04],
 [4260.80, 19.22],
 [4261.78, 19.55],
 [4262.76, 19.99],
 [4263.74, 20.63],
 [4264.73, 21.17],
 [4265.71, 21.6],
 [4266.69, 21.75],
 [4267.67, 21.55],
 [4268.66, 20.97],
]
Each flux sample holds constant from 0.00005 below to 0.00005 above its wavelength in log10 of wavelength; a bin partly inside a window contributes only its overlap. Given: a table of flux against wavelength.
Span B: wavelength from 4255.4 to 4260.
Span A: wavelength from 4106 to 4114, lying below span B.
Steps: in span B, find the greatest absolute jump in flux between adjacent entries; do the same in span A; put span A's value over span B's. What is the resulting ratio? 7.8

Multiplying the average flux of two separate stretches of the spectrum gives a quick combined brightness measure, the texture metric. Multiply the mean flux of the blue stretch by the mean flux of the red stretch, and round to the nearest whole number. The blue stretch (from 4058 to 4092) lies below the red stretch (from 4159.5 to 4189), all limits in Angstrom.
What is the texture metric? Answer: 420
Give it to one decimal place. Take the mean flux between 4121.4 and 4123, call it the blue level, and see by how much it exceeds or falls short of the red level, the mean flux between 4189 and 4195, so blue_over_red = 1.5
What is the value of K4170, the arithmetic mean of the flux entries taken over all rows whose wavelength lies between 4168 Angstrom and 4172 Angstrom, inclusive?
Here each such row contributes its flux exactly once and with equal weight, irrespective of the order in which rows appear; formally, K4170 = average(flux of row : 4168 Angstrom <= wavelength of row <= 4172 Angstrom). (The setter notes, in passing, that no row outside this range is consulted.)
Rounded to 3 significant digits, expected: 19.1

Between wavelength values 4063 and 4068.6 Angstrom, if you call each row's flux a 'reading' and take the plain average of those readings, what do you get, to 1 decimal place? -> 24.4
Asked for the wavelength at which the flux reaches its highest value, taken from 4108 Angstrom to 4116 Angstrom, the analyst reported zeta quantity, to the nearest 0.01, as 4115.20 Angstrom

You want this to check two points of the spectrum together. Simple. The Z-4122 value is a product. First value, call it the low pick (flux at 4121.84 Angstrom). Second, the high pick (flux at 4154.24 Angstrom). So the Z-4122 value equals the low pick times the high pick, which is 482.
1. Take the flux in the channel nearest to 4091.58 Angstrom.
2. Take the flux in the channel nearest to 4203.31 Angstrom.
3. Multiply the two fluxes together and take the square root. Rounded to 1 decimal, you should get 19.8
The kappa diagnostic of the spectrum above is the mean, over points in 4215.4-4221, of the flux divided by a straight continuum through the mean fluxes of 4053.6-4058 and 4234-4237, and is 1.03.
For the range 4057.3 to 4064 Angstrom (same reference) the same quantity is 1.01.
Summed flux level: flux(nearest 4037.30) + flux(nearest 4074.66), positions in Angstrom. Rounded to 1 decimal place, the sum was 43.1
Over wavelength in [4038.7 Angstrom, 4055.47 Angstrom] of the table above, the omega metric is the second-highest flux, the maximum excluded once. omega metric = 23.47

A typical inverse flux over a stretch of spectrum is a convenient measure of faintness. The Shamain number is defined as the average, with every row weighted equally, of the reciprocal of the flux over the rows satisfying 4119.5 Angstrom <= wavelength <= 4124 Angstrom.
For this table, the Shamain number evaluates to 0.0457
